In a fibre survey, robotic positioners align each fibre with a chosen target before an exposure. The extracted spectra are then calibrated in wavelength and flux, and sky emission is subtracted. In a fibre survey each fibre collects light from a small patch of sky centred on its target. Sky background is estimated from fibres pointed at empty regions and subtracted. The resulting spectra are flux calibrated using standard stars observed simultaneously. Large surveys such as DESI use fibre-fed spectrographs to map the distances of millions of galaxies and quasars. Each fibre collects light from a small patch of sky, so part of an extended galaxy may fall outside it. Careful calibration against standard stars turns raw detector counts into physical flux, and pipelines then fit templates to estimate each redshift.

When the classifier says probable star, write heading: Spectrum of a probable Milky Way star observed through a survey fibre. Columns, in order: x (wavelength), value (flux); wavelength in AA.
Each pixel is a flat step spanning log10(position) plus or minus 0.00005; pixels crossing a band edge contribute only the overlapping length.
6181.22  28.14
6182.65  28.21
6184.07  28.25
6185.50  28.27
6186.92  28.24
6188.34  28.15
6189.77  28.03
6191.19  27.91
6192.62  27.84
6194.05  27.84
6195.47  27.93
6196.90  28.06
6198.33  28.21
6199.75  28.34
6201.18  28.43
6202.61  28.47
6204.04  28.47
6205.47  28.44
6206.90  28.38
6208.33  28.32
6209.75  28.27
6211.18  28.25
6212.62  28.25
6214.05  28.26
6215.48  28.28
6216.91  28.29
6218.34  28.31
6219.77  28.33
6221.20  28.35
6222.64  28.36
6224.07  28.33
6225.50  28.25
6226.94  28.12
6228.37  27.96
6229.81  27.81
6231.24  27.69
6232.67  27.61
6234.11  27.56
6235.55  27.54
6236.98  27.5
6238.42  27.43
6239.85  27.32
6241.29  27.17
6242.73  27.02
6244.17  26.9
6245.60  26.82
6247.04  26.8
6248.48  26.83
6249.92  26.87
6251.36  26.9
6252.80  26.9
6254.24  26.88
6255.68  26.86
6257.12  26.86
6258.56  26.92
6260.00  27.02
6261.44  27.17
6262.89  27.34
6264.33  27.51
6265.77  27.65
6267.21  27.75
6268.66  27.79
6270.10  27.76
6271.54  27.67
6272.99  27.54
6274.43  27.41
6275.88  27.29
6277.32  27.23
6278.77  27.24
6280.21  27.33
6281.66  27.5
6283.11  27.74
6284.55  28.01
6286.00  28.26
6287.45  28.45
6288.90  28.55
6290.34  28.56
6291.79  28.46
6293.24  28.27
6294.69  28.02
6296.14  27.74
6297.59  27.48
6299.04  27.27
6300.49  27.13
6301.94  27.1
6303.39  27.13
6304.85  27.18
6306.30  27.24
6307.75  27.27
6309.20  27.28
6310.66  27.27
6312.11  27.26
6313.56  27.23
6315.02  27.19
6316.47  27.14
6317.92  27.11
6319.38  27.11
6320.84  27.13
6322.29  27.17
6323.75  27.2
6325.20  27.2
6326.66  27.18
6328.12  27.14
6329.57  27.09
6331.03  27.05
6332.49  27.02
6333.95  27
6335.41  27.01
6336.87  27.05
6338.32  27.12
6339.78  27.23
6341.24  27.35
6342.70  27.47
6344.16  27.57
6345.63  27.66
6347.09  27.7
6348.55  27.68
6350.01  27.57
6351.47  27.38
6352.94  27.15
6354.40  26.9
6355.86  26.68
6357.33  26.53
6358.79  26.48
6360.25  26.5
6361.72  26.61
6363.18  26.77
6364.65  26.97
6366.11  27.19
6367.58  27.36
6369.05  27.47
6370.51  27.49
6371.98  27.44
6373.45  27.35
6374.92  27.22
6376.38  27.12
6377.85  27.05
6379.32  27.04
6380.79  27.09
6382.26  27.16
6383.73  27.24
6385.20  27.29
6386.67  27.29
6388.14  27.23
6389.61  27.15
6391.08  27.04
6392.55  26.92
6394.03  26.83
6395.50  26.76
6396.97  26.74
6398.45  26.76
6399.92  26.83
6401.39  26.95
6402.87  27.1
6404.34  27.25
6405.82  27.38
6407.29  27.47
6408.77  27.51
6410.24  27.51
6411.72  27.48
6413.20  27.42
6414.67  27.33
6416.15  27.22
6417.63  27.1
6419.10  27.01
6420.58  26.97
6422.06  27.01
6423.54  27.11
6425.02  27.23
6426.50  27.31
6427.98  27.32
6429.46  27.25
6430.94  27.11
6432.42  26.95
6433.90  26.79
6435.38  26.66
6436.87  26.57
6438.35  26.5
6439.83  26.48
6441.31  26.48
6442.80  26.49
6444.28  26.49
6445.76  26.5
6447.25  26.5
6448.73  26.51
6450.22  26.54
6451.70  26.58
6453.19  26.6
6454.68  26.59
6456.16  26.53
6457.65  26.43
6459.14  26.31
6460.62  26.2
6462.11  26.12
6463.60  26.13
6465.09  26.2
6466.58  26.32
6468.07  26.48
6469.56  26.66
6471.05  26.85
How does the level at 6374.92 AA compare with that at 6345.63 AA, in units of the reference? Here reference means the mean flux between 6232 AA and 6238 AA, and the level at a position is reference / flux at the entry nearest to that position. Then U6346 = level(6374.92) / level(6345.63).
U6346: 1.02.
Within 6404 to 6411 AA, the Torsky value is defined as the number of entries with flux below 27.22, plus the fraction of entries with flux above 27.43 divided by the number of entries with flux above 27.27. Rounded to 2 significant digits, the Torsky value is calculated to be 0.15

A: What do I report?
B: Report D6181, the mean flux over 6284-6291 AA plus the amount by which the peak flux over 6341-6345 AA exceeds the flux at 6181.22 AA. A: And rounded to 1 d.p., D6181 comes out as 27.8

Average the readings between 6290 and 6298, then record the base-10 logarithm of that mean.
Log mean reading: 1.45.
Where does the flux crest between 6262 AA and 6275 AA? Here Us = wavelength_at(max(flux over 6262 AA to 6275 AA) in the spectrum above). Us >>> 6268.66 AA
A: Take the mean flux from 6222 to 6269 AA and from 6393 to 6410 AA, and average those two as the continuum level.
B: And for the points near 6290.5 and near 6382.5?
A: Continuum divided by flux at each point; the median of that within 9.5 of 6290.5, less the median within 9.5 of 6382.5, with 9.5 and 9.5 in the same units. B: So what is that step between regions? -0.031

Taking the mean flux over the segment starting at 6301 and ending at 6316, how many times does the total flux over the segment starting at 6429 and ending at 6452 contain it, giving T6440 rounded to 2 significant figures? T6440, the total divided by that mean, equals 16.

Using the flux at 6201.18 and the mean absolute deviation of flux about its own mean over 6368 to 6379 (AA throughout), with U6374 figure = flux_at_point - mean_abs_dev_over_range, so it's 28.3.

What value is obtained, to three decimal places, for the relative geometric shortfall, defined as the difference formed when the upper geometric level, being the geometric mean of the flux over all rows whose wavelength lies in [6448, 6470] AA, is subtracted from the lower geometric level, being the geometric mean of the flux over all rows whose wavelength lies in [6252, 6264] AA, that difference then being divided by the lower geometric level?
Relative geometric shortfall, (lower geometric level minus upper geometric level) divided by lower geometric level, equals 0.022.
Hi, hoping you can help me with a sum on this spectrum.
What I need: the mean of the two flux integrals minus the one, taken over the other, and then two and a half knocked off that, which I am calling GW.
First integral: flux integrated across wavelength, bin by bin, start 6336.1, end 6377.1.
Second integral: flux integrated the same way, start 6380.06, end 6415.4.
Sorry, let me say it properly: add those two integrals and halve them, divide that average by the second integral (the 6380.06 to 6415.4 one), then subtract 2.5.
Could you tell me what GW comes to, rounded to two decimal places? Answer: -1.42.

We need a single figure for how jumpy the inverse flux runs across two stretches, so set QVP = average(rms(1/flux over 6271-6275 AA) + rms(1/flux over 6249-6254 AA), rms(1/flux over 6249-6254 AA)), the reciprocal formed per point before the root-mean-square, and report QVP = 0.0553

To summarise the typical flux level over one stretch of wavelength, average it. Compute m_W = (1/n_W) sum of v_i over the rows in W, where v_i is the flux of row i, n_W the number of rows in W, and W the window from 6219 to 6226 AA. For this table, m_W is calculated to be 28.3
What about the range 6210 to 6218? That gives 28.3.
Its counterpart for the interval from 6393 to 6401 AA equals 26.8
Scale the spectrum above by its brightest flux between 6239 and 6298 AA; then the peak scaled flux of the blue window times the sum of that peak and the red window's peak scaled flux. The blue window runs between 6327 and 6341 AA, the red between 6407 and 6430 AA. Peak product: 1.83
